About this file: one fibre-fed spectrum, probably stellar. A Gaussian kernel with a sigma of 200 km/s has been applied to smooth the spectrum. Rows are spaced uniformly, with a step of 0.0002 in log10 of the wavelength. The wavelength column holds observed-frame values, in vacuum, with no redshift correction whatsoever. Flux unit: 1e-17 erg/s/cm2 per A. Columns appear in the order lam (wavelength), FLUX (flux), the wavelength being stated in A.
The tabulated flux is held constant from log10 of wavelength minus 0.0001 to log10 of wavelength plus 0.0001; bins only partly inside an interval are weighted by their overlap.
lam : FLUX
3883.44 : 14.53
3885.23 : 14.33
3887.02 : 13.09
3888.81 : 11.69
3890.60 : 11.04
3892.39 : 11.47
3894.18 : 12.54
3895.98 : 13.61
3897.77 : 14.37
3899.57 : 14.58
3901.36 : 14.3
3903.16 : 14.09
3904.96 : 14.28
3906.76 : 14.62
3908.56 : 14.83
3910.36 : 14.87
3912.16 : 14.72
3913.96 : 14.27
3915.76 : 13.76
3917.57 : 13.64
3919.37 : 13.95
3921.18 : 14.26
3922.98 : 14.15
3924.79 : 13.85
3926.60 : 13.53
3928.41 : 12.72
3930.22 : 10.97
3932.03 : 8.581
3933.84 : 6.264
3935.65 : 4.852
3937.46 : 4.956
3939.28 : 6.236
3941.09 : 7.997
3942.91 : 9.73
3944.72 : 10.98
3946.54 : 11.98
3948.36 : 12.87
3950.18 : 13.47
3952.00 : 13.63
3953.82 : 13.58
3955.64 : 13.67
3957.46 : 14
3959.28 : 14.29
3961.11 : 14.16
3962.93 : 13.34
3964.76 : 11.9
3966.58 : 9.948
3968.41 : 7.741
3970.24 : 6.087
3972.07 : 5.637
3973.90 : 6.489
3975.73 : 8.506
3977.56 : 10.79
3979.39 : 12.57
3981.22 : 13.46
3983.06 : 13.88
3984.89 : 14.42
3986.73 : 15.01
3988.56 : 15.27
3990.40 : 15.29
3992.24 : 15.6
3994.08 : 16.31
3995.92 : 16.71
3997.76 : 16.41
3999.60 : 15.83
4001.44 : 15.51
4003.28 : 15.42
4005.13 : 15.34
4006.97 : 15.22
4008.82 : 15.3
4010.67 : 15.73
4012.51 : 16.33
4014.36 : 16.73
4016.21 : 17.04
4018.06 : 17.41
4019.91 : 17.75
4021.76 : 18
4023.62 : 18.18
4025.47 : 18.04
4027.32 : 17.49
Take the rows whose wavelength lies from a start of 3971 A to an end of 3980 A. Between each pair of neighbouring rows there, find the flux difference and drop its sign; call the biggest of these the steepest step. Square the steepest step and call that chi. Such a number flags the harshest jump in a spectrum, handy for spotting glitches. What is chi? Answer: 5.2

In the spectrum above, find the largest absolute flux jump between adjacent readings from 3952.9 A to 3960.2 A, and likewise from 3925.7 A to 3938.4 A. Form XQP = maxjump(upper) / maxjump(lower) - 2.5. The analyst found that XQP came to -2.4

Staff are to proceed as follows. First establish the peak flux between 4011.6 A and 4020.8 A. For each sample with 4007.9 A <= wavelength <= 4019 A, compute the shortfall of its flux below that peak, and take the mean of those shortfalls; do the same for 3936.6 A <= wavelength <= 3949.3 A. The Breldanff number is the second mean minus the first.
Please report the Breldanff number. 7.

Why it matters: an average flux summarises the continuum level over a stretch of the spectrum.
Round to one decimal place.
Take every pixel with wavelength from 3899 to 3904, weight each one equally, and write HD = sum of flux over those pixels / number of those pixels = 14.3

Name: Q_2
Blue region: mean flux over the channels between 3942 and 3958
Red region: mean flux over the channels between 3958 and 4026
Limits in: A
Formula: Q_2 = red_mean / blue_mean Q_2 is 1.1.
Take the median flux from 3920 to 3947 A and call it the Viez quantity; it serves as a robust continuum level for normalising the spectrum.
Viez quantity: 11.0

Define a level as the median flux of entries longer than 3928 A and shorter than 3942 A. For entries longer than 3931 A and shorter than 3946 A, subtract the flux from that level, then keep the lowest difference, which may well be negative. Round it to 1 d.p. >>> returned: -3.8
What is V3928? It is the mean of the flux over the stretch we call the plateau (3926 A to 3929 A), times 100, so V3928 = 1312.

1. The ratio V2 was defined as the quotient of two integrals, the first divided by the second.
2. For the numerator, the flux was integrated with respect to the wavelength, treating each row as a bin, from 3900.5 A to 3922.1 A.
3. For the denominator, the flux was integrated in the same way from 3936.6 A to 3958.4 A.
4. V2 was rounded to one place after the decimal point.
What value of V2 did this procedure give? 1.3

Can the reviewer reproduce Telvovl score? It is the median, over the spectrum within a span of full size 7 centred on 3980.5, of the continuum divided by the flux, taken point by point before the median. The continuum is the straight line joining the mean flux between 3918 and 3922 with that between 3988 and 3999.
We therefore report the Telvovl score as 1.20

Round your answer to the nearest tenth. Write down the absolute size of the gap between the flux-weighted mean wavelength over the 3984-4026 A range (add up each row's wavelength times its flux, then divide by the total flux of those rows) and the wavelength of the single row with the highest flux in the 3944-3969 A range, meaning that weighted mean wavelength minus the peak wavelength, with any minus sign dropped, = 46.5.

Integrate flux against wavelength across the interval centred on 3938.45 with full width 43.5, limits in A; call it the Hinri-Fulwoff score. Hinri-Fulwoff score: 497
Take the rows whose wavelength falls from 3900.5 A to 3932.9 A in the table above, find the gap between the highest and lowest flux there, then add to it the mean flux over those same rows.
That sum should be 19.9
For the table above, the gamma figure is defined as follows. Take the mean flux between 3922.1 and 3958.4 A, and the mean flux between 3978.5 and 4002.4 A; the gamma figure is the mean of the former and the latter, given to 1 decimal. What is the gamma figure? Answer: 13.0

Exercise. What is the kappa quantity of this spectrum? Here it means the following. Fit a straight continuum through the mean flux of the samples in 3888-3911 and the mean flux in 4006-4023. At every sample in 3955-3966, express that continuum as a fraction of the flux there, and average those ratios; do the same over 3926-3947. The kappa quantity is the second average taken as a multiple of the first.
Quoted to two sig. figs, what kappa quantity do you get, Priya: 1.6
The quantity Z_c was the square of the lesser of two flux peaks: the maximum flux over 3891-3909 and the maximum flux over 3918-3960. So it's 204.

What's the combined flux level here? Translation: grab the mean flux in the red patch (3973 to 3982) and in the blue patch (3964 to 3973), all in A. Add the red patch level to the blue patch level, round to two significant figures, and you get 19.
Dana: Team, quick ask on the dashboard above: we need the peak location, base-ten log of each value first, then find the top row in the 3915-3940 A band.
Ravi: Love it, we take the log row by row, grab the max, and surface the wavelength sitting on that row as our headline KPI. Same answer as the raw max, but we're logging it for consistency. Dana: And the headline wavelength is 3921.18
